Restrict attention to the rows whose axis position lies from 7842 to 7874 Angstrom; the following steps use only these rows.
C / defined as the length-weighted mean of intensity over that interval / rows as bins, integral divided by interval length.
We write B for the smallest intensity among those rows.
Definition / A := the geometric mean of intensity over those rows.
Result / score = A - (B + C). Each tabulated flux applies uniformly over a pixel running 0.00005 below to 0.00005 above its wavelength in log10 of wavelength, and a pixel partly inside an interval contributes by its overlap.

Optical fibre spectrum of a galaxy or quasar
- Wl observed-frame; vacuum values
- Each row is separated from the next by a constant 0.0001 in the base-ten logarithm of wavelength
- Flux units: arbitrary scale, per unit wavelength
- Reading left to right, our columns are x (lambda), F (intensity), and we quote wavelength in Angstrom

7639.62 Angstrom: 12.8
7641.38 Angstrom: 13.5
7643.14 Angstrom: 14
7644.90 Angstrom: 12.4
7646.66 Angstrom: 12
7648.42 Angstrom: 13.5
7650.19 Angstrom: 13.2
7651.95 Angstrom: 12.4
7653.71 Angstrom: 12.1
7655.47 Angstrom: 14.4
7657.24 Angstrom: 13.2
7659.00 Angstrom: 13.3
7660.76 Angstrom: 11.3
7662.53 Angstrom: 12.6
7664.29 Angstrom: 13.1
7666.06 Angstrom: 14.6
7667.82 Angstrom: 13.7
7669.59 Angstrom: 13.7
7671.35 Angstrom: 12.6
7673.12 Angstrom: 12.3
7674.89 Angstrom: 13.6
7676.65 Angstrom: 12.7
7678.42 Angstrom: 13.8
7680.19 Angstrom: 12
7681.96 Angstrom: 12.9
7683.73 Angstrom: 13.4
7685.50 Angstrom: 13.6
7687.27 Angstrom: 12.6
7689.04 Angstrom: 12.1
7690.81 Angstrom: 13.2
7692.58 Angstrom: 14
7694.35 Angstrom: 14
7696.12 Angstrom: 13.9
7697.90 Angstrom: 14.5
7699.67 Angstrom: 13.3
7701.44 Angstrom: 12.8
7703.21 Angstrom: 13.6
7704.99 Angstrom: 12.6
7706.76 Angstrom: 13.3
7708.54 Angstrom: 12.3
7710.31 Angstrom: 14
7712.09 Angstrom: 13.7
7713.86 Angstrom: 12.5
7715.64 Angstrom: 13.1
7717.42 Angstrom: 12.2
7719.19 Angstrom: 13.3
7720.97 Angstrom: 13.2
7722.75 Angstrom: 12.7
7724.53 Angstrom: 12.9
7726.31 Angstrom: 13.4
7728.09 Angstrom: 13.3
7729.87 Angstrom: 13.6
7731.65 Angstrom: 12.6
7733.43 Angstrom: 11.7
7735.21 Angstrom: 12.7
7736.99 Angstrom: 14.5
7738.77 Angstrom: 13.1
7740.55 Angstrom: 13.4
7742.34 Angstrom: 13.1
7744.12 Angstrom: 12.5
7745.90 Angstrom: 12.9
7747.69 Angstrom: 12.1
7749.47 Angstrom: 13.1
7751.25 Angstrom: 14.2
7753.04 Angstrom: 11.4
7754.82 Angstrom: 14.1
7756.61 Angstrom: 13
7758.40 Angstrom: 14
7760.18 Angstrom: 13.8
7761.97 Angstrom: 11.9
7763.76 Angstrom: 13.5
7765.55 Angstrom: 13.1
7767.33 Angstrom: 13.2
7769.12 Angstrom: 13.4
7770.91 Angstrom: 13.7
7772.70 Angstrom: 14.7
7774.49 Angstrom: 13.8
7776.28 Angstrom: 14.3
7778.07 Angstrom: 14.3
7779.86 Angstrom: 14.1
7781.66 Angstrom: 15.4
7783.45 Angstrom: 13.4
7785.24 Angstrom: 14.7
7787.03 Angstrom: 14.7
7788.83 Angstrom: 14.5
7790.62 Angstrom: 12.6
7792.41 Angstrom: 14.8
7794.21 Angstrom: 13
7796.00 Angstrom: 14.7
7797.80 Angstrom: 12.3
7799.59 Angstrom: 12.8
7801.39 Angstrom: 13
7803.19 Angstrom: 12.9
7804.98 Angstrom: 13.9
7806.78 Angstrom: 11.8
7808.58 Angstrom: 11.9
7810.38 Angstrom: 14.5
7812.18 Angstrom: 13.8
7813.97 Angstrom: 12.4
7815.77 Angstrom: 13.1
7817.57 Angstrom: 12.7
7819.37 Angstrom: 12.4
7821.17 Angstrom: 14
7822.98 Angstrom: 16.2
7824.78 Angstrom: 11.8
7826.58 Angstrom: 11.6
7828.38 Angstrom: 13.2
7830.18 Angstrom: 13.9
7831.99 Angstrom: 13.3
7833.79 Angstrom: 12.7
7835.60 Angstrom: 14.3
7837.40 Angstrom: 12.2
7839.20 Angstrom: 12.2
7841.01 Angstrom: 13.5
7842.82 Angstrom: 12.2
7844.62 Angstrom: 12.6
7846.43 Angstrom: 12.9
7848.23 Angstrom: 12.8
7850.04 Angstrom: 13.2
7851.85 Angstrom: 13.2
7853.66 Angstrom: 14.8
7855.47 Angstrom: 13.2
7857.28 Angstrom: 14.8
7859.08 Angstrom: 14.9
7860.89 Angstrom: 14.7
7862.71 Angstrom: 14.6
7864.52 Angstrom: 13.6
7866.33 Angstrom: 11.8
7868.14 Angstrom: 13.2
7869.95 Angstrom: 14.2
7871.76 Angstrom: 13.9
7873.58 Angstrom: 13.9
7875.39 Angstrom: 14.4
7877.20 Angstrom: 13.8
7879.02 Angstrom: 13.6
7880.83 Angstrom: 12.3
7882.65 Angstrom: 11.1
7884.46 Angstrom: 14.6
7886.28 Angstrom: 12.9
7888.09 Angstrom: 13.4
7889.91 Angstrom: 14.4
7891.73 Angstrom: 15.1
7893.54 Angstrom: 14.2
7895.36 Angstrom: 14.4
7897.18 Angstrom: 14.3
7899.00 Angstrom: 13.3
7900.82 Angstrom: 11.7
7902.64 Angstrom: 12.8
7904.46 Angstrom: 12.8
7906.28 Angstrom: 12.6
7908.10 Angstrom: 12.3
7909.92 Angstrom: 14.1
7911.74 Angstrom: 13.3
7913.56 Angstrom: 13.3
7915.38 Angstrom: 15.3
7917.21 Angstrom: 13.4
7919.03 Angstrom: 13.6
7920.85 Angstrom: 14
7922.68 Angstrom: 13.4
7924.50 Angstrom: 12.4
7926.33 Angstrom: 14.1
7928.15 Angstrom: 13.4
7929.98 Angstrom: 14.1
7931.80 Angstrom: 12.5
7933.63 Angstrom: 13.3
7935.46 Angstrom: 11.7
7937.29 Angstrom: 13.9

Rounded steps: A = 13.6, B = 11.8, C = 13.6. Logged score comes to -11.8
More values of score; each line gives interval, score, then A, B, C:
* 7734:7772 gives -11.4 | 13.2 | 11.4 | 13.2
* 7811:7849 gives -11.7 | 13.0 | 11.6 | 13.1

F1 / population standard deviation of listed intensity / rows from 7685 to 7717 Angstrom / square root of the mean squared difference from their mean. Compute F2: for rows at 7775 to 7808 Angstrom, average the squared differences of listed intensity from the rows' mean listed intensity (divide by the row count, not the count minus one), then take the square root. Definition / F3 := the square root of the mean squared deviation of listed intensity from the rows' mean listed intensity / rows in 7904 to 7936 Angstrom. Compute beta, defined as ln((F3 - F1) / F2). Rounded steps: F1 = 0.67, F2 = 1.00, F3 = 0.83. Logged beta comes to -1.83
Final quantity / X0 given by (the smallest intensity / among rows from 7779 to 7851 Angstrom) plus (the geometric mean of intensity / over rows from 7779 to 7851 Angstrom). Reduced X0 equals 24.9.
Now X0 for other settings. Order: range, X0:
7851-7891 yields 24.8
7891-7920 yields 25.2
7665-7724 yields 25.2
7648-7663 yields 24.2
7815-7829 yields 24.7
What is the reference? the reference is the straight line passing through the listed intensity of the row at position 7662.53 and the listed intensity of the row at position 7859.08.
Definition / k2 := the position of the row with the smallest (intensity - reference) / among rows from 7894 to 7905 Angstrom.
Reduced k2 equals 7900.82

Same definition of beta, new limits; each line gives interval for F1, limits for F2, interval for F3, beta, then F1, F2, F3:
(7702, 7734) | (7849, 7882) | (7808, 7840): -0.43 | 0.59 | 0.85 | 1.14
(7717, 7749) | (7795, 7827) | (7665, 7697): -2.43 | 0.62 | 1.18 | 0.72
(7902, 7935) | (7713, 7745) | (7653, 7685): -1.93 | 0.74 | 0.59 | 0.83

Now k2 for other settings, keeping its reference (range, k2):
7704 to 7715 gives 7708.54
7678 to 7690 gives 7689.04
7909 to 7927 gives 7924.50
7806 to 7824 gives 7806.78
